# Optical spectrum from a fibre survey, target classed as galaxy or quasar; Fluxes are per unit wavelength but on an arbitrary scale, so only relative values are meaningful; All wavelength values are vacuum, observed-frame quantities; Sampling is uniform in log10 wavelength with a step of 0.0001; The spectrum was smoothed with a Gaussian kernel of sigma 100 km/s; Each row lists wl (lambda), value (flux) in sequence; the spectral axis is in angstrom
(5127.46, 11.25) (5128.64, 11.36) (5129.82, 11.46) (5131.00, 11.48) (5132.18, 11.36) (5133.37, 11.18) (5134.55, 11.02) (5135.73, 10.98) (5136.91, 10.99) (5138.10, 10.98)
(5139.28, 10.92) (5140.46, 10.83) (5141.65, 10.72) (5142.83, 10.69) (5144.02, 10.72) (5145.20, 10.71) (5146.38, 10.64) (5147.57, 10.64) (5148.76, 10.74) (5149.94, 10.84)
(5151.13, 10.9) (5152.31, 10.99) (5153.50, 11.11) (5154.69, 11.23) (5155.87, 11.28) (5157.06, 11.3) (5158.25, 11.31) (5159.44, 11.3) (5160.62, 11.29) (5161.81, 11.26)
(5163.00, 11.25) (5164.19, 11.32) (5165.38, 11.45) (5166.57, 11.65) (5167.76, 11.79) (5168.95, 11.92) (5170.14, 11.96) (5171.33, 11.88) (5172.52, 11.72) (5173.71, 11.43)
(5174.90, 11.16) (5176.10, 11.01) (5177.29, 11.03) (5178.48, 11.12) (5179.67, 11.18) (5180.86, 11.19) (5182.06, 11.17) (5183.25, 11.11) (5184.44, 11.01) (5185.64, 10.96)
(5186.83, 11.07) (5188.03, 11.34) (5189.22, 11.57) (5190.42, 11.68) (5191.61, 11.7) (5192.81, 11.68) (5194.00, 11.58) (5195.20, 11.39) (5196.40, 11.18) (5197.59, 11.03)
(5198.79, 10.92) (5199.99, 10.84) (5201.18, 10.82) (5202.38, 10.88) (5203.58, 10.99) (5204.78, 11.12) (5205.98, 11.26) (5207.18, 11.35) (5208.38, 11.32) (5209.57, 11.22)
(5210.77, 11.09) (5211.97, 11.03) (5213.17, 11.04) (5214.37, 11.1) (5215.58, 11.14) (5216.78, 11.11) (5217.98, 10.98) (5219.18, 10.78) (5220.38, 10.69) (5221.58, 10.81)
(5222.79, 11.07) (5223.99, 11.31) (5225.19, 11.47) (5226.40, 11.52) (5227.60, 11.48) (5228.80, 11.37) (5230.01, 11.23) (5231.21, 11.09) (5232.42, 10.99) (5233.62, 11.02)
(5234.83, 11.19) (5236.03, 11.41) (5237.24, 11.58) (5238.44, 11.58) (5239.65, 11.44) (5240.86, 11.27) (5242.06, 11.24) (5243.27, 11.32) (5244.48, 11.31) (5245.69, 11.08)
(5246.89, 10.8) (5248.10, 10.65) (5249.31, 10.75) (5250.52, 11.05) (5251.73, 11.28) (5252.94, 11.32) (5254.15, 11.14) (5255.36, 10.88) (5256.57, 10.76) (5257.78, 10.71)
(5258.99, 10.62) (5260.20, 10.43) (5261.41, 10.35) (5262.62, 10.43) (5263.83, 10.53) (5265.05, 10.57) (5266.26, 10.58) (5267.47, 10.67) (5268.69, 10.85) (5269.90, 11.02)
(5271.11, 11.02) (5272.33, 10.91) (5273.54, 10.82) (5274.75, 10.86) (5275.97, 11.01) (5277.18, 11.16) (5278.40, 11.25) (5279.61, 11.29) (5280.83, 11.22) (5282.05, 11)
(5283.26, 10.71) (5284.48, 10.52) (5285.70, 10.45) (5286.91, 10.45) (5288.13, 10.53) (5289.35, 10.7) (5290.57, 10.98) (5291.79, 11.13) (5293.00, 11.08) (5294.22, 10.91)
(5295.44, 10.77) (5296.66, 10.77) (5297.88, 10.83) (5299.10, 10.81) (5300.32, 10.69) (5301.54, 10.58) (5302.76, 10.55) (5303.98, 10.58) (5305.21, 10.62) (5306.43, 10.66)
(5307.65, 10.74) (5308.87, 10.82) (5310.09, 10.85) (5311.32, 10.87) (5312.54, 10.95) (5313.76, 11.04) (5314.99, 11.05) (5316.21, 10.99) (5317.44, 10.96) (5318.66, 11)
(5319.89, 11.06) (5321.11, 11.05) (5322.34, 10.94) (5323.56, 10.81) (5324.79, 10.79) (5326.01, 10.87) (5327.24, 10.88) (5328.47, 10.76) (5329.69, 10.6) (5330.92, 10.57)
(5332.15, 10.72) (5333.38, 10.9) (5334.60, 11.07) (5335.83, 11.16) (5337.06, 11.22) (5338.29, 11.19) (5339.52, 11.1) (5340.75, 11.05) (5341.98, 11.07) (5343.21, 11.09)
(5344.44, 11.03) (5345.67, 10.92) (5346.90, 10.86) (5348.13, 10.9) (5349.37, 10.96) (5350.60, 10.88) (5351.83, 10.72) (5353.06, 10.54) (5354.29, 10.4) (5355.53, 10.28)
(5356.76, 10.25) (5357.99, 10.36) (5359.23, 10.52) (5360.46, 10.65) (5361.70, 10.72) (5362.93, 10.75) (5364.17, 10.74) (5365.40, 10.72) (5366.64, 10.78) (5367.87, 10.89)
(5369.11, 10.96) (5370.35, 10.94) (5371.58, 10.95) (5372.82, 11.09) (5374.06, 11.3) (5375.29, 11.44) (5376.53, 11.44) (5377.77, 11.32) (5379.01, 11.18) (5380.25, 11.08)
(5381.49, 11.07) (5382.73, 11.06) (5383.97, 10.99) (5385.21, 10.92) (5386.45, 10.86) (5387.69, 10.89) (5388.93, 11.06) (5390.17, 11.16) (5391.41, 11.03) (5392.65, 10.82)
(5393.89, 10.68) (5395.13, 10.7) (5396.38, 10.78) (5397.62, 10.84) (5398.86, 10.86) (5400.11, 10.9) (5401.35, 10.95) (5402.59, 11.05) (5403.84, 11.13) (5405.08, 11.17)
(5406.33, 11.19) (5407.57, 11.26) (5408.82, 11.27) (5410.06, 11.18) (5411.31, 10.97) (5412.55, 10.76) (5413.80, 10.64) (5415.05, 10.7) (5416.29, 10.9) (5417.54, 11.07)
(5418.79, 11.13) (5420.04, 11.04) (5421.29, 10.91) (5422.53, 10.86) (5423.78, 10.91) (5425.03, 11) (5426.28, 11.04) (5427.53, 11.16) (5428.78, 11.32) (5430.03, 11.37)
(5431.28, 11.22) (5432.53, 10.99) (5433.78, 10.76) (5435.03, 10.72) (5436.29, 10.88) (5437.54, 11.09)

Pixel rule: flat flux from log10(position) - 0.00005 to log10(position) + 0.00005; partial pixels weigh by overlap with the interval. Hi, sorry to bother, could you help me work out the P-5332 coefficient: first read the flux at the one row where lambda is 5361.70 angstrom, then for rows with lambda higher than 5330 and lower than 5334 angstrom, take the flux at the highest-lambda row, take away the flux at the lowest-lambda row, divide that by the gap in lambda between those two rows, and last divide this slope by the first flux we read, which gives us 0.013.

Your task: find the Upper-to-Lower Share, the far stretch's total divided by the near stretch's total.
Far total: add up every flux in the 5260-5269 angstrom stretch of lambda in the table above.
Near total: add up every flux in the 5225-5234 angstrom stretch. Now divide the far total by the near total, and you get 0.936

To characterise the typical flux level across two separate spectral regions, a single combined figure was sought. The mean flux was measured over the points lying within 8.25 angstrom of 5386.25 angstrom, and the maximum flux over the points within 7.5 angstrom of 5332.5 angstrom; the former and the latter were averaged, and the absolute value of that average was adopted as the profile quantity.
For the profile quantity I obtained 11.1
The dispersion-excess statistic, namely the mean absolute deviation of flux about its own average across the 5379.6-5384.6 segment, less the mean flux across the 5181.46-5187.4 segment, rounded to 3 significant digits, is -11.0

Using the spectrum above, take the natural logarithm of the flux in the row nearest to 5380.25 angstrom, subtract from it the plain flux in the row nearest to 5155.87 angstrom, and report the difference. -8.875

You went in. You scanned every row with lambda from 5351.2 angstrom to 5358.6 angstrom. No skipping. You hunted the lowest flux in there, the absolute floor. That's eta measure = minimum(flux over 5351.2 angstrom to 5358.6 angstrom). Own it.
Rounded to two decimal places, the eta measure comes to 10.25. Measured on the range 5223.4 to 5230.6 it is 11.23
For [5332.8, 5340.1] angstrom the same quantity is 10.90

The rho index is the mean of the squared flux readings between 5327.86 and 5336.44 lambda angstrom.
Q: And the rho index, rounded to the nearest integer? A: 117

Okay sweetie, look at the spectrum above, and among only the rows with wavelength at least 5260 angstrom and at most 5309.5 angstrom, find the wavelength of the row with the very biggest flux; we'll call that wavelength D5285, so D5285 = 5279.61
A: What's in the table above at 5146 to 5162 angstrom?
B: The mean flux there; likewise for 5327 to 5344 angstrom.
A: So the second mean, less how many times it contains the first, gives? 10.0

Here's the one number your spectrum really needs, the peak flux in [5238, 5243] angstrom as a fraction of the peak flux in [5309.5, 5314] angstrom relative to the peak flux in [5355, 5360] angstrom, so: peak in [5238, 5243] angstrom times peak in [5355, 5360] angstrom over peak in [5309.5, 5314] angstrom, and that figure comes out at 11.0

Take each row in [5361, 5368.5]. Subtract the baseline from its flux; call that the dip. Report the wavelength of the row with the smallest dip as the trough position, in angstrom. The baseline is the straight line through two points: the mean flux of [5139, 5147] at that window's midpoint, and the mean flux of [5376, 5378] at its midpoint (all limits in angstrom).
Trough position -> 5365.40 angstrom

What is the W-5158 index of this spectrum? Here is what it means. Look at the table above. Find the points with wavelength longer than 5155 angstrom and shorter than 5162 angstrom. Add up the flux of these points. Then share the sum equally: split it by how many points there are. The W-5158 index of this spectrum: 11.3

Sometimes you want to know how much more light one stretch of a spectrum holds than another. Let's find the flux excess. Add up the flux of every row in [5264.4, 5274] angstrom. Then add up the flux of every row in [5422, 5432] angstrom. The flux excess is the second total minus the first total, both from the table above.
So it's 2.4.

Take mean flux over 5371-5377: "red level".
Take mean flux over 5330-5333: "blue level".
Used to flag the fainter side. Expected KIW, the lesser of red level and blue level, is 10.64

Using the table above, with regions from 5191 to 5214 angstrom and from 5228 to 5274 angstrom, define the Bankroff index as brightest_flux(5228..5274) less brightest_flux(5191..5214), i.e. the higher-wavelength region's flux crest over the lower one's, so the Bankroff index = -0.12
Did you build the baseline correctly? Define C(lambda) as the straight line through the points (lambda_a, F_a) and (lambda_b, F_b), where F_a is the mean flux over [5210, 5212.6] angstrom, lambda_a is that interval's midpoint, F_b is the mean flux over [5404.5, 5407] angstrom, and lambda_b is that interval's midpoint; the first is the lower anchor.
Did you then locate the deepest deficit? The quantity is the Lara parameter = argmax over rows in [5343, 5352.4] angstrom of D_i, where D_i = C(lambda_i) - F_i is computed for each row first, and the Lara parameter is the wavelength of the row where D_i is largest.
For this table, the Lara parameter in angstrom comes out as 5351.83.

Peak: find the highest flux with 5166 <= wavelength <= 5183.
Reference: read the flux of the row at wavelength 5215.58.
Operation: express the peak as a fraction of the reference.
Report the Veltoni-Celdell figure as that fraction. 1.07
